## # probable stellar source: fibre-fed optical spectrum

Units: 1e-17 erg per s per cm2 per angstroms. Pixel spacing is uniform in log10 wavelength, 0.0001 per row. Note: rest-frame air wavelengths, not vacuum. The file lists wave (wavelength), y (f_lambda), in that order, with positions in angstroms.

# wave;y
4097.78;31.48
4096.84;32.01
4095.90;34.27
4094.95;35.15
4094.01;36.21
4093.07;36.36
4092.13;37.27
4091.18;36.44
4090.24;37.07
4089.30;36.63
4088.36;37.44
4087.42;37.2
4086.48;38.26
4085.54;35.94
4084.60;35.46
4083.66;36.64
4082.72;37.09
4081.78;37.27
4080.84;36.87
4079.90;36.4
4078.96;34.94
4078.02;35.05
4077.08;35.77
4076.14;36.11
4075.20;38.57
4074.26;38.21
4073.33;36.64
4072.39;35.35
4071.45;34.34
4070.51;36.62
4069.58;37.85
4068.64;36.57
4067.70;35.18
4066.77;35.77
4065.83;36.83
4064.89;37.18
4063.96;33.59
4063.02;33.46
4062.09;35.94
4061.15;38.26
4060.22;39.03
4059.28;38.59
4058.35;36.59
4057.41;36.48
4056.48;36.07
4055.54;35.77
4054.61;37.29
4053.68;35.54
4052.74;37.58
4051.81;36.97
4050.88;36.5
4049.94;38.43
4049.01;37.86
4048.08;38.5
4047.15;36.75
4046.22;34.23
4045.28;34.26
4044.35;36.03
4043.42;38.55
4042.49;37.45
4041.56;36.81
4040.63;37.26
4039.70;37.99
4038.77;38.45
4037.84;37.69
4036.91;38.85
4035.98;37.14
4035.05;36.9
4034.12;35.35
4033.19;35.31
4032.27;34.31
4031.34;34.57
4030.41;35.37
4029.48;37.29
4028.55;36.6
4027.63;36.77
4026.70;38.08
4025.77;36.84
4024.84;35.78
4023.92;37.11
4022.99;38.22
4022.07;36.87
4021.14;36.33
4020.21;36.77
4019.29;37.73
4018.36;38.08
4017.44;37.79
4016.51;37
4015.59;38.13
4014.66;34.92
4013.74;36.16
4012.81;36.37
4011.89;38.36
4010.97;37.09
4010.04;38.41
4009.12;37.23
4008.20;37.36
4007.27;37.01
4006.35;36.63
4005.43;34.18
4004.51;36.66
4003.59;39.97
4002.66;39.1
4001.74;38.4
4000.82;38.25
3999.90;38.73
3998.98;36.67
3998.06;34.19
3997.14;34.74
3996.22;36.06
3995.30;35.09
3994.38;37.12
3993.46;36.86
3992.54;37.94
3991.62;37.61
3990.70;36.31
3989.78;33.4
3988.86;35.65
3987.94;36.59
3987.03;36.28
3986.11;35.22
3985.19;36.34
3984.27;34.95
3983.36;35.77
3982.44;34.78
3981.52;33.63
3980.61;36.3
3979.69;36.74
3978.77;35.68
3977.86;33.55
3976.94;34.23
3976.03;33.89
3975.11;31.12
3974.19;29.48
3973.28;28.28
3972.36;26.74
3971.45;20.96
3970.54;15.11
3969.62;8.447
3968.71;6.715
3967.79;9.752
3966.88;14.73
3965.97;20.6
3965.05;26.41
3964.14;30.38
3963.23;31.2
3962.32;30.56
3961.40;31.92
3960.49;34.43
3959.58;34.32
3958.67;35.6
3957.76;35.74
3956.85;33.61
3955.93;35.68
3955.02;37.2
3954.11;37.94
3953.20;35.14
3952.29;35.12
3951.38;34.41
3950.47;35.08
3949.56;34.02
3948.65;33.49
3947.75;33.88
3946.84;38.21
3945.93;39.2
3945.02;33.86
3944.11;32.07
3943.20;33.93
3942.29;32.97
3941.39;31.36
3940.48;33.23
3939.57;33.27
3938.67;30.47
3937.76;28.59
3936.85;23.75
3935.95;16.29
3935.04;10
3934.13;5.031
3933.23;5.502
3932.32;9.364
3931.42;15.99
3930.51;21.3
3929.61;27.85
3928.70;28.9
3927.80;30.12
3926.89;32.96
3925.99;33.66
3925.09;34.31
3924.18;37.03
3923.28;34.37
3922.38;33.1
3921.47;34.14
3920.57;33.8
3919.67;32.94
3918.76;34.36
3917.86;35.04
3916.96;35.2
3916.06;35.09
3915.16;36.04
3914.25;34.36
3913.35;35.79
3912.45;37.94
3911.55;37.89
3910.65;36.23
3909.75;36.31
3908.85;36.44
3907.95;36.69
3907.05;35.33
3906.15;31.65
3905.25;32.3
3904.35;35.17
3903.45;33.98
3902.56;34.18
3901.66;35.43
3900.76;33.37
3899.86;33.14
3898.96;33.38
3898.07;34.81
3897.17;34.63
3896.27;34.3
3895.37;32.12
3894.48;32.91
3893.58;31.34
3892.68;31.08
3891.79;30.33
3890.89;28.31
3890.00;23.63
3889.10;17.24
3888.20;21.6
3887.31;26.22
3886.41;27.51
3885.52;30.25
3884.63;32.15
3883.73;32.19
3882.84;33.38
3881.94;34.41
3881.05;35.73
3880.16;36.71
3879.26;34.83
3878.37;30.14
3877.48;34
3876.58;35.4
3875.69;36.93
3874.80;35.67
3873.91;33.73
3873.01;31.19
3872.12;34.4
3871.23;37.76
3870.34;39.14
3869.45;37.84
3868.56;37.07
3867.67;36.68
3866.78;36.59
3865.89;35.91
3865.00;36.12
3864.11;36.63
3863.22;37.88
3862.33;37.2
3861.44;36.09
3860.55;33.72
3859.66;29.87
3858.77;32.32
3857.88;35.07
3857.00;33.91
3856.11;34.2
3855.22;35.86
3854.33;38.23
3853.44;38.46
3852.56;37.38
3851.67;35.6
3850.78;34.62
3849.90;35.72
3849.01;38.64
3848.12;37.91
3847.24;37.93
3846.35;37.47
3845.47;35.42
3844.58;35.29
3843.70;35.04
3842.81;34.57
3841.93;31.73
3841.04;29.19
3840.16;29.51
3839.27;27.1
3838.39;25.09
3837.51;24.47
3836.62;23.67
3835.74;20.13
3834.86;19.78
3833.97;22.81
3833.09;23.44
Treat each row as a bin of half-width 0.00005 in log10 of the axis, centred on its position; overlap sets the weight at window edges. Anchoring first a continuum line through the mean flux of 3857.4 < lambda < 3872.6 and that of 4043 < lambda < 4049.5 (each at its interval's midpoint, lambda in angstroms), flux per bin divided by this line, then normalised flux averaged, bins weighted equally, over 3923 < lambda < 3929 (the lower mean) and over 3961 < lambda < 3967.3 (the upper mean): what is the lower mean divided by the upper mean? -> 1.25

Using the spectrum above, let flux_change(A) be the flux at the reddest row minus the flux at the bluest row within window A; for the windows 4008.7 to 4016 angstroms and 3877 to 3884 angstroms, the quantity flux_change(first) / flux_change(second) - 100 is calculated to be -100.5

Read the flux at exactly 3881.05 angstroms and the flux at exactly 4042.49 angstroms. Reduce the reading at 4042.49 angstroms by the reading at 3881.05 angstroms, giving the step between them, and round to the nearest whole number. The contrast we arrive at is 2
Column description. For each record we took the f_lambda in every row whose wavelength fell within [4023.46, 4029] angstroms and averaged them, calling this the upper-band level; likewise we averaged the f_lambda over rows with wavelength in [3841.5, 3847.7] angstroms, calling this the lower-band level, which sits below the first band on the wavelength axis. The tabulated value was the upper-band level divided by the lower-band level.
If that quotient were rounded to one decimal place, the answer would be 1.0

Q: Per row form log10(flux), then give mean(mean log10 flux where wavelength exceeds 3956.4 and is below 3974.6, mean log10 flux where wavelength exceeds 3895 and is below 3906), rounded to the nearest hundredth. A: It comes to 1.44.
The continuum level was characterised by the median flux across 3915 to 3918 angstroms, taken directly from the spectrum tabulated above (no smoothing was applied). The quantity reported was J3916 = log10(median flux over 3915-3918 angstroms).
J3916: 1.55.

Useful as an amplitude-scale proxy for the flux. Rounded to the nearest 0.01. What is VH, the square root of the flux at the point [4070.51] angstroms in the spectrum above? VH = 6.05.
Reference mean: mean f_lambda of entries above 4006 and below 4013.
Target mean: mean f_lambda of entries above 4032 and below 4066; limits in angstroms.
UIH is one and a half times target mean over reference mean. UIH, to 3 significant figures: 1.48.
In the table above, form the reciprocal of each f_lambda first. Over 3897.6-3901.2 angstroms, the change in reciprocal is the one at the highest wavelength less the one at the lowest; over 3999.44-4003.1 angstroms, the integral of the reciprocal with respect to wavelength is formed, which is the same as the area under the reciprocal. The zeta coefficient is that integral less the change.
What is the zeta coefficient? 0.094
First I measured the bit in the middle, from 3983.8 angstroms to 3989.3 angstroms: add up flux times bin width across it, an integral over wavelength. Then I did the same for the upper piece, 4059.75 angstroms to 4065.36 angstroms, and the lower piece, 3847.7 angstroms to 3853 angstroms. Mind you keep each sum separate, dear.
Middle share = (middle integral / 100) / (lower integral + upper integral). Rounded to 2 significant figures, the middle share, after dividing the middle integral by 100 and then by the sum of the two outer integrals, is 0.0050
